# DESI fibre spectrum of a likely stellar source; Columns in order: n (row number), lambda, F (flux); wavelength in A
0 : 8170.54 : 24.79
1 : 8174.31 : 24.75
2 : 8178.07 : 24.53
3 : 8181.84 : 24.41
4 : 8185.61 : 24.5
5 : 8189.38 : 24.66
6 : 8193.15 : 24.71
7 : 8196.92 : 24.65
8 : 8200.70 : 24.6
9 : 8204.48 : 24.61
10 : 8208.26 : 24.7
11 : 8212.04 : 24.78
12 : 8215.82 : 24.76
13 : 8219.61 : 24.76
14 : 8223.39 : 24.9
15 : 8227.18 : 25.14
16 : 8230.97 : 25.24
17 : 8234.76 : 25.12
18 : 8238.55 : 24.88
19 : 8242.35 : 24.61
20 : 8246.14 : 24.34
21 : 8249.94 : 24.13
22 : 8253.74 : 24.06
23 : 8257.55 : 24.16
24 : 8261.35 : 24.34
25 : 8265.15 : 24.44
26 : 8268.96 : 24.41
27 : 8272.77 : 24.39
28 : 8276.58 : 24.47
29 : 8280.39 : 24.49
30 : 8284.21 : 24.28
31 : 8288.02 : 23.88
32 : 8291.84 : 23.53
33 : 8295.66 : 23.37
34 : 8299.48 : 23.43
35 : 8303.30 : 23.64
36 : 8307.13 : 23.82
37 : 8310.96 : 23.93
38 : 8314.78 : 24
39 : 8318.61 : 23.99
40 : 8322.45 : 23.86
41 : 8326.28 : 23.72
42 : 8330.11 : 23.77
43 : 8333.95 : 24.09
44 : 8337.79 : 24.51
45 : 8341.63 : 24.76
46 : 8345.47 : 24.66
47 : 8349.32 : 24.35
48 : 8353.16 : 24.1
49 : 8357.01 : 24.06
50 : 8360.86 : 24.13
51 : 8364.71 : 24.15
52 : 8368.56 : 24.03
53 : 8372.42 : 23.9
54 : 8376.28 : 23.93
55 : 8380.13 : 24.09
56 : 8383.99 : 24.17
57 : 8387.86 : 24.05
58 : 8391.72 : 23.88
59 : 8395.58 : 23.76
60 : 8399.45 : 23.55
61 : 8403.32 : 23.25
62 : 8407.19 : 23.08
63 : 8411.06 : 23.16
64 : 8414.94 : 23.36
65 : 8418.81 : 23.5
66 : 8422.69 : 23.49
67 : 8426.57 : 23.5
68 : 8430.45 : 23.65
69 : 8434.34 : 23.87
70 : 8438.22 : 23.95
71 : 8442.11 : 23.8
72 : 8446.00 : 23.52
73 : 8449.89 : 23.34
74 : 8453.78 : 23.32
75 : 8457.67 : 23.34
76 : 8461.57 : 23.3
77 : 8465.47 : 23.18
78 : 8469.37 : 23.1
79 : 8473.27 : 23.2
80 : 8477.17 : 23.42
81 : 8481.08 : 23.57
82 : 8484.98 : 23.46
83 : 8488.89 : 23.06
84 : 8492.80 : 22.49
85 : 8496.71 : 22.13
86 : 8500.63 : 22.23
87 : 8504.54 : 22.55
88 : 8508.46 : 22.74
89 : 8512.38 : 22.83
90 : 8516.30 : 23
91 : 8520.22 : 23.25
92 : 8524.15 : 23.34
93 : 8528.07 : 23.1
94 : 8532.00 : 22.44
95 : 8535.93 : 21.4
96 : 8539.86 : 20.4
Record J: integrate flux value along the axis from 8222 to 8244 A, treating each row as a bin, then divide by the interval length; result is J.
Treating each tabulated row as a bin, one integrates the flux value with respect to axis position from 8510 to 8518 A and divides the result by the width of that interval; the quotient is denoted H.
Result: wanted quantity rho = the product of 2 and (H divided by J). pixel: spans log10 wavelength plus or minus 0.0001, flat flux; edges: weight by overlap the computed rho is 1.83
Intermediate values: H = 22.9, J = 25.0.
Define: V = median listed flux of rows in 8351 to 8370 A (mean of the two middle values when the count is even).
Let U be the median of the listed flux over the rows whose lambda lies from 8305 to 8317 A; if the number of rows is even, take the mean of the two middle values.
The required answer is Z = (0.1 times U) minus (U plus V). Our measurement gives -45.6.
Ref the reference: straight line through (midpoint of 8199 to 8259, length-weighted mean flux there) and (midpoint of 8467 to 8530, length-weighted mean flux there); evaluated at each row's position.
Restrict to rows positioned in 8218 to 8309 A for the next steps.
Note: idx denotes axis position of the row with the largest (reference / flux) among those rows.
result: 8295.66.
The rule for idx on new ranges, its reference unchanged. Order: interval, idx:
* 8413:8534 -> 8496.71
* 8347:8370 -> 8357.01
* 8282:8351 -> 8295.66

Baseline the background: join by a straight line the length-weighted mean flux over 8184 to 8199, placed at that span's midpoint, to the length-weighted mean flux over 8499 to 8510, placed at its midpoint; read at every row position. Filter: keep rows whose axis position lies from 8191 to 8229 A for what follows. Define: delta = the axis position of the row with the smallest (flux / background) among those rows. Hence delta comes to 8200.70 A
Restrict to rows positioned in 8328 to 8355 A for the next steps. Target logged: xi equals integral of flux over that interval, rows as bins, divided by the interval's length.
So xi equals 24.3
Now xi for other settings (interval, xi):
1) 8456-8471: 23.2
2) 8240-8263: 24.3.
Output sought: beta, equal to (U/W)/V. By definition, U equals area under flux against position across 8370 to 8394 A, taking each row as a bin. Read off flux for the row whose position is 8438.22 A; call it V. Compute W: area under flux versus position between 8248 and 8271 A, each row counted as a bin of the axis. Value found 0.0431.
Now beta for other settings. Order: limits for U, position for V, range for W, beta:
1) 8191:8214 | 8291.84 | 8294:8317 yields 0.0442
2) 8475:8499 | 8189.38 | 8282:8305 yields 0.0411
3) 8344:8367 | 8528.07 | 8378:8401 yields 0.0438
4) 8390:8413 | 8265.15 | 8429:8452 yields 0.0405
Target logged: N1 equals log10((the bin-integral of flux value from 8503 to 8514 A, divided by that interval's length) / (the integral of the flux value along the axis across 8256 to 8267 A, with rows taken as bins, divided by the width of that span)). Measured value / -0.030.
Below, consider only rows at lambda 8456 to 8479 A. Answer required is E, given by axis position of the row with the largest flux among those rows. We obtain 8477.17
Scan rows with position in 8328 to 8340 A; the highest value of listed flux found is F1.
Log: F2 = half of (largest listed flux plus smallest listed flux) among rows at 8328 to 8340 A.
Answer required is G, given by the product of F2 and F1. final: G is 592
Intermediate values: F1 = 24.51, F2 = 24.1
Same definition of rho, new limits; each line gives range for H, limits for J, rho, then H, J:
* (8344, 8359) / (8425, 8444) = 2.04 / 24.3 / 23.8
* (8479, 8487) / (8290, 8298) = 2.01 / 23.5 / 23.4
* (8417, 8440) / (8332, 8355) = 1.94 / 23.7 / 24.4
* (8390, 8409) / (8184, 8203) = 1.91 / 23.5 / 24.6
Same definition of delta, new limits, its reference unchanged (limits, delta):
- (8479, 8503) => 8496.71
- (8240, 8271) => 8253.74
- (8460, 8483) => 8469.37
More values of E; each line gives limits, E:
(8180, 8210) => 8193.15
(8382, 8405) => 8383.99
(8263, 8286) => 8280.39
